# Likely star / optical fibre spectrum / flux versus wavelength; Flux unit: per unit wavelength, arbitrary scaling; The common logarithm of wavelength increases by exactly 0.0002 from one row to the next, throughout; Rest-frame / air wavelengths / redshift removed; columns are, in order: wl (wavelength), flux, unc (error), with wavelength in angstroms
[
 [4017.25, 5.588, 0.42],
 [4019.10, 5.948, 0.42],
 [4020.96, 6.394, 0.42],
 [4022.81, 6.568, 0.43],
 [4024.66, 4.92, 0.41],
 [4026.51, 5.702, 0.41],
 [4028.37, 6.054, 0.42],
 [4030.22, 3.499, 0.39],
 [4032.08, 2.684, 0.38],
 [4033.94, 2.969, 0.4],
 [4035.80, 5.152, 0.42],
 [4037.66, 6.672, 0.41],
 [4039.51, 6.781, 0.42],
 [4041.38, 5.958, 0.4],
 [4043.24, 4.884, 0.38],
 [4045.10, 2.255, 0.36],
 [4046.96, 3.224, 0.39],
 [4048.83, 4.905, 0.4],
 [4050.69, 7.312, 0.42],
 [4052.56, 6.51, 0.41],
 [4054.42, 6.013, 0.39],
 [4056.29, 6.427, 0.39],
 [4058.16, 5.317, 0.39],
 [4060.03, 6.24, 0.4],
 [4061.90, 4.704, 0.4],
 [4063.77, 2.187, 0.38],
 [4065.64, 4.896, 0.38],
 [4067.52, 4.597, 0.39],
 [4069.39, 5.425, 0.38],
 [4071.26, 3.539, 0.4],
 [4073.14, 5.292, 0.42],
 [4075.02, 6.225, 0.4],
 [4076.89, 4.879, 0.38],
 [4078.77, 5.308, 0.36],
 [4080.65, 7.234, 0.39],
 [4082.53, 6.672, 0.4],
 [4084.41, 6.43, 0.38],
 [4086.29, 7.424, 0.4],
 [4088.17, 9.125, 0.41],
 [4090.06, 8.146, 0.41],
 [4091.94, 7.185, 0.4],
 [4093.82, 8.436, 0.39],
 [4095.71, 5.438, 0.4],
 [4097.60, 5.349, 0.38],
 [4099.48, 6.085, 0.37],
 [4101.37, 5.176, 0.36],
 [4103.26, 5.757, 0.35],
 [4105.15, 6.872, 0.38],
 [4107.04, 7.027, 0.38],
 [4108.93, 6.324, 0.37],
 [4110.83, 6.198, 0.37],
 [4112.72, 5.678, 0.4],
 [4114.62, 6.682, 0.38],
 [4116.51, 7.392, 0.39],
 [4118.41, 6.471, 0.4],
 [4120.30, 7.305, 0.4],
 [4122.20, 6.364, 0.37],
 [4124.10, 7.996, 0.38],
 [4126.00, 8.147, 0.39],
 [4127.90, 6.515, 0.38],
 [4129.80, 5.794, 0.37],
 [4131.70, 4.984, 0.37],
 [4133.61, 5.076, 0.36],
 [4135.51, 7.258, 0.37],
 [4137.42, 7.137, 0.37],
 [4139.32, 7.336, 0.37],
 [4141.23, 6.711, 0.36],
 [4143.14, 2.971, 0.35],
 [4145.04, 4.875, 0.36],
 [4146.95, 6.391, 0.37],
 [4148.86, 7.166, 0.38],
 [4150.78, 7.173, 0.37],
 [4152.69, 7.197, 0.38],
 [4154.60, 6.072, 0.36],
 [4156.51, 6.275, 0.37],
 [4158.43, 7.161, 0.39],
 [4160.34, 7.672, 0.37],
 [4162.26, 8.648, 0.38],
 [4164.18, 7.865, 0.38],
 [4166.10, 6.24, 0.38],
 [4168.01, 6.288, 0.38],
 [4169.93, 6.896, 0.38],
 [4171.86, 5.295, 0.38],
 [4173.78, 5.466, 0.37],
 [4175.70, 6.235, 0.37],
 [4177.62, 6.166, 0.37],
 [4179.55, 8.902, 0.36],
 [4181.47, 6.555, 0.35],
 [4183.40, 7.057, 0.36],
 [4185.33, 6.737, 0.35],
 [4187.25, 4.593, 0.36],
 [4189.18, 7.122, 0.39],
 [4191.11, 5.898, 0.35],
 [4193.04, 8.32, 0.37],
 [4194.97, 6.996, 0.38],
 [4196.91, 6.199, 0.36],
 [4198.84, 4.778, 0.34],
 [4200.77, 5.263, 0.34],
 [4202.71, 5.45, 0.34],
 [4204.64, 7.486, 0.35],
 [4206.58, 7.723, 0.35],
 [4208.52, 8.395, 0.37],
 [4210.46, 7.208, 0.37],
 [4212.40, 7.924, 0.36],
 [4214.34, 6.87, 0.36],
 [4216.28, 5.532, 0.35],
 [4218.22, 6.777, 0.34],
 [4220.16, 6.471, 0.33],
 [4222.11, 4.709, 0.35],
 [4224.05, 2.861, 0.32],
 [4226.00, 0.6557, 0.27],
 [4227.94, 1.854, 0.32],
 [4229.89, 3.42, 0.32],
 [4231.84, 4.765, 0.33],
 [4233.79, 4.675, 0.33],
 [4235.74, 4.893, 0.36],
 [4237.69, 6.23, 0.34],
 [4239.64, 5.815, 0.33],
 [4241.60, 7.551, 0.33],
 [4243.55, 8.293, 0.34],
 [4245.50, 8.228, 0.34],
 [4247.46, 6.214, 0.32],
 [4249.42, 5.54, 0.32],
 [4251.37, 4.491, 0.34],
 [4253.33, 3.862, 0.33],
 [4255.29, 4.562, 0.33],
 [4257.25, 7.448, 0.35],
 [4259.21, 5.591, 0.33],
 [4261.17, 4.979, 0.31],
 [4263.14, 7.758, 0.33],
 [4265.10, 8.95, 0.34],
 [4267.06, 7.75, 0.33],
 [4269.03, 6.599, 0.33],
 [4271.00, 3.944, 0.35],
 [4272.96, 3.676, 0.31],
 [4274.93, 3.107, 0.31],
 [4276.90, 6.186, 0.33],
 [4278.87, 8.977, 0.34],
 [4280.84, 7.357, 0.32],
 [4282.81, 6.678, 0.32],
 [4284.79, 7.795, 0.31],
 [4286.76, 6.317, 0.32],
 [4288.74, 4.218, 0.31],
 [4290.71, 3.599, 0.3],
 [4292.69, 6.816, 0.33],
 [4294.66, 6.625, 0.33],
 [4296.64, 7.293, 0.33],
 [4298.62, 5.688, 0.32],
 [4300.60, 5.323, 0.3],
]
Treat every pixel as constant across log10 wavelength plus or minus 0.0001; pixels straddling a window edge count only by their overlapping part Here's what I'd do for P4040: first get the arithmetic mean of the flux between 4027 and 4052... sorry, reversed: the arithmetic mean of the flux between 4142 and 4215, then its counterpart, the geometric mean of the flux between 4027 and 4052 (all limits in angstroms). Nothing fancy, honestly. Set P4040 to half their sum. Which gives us 5.55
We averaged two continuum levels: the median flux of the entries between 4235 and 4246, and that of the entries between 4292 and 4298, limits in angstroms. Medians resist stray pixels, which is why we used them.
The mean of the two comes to 6.9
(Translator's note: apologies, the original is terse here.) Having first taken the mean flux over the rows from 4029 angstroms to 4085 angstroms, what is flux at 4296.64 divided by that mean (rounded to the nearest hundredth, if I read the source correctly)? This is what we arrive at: 1.42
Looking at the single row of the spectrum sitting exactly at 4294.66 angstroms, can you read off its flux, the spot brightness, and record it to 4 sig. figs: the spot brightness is 6.625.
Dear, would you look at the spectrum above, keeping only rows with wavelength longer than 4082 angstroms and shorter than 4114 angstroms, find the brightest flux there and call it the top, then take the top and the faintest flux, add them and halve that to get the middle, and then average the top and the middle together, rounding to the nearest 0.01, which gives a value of 8.14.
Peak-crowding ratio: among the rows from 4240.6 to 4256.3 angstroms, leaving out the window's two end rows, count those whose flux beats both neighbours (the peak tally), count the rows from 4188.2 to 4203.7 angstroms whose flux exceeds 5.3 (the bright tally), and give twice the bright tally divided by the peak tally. 12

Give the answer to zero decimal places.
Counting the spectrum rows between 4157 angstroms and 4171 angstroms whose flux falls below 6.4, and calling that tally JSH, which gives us 2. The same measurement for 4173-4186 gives 3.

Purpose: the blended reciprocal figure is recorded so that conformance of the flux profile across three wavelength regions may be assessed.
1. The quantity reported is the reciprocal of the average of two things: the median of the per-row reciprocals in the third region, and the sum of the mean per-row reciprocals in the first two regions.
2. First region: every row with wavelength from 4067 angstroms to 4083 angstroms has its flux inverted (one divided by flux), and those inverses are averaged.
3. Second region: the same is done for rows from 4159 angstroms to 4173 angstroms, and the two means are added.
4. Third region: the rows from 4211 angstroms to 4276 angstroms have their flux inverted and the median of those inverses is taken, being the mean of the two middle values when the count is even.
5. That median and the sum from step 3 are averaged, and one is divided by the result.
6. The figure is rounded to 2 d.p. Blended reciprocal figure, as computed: 3.86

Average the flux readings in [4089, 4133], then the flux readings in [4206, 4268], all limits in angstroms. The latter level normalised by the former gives 0.89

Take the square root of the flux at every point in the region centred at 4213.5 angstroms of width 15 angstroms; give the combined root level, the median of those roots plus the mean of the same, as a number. 5.31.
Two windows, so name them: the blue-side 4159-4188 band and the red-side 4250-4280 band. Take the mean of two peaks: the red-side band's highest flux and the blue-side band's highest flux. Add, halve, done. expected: 8.9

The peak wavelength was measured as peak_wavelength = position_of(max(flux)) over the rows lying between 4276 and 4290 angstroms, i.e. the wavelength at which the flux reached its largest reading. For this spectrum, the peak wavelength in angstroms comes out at 4278.87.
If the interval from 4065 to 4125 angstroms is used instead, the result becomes 4088.17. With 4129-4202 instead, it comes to 4179.55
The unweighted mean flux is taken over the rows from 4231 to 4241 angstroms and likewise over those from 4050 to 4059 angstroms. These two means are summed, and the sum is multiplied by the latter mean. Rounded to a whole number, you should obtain 73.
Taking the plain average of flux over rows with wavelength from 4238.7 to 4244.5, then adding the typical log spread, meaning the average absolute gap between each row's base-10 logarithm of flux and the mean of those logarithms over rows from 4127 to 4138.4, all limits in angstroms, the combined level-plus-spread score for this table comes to 7.3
